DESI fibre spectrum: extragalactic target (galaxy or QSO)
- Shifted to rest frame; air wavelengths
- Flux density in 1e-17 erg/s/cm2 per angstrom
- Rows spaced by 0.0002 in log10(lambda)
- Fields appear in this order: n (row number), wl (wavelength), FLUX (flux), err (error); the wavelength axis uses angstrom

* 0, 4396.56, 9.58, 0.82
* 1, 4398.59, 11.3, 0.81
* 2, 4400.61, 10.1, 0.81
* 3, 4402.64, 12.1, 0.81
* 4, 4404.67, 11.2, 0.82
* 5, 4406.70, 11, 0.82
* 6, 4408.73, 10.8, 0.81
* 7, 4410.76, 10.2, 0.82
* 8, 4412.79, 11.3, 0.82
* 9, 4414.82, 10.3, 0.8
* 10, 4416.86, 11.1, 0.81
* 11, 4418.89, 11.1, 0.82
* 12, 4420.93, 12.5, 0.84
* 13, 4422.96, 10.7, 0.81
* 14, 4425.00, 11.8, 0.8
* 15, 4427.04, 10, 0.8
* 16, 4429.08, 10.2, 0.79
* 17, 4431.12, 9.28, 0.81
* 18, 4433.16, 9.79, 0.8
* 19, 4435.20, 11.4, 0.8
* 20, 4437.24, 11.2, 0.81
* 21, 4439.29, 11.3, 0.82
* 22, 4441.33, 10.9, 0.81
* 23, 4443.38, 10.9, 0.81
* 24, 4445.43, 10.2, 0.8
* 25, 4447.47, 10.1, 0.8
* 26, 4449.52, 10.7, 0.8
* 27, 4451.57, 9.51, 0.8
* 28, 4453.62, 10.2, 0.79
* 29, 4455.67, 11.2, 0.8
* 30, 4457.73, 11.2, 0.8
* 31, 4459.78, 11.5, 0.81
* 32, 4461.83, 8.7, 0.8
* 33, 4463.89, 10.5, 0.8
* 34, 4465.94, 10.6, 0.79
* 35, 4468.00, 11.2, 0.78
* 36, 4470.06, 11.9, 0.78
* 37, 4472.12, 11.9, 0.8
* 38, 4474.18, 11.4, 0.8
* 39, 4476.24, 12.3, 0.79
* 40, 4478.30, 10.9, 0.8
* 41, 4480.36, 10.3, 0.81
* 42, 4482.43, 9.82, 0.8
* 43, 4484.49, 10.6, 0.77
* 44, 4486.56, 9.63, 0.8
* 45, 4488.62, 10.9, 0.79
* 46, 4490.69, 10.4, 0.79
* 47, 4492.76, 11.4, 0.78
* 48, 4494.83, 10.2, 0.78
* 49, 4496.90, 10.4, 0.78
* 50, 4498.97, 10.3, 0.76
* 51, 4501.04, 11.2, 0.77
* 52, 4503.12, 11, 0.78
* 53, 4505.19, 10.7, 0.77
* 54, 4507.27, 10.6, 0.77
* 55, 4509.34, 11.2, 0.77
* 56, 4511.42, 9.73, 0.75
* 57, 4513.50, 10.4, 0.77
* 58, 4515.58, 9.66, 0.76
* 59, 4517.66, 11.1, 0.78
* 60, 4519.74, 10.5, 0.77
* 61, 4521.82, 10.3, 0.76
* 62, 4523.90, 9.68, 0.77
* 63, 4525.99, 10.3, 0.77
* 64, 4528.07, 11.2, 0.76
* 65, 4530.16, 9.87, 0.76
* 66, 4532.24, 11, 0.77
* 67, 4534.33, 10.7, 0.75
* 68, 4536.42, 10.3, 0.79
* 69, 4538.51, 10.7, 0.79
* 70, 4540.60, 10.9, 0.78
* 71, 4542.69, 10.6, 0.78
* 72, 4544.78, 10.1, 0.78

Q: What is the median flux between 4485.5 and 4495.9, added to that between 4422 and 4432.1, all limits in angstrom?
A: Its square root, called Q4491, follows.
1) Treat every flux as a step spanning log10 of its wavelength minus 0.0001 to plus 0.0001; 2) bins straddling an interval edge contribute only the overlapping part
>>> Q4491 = 4.539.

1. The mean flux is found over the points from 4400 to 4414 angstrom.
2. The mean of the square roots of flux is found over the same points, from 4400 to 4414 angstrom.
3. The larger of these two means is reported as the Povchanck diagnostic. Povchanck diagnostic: 11.0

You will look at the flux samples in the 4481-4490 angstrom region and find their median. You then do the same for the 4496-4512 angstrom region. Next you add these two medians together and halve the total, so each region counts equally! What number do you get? 10.4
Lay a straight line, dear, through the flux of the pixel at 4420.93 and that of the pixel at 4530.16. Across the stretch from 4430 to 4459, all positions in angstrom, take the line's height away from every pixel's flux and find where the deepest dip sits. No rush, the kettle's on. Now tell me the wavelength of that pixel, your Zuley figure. 4431.12 angstrom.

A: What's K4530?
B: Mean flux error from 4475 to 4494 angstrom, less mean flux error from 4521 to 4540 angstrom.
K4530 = 0.023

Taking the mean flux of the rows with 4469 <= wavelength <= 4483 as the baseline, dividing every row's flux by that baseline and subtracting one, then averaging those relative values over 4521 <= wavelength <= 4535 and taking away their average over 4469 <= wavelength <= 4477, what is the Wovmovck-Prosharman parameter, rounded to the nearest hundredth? -0.13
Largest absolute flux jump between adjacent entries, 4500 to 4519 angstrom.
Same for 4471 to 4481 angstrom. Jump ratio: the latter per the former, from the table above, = 0.95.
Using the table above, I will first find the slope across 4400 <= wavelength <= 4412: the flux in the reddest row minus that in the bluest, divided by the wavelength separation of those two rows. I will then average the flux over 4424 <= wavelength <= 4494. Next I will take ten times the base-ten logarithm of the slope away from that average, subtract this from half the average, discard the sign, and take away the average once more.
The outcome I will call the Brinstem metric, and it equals 15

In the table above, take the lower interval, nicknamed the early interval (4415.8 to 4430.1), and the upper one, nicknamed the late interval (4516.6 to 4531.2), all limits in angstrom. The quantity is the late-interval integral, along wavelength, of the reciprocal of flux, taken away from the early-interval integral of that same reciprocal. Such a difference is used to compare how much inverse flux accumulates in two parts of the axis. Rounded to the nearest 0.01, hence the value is -0.11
